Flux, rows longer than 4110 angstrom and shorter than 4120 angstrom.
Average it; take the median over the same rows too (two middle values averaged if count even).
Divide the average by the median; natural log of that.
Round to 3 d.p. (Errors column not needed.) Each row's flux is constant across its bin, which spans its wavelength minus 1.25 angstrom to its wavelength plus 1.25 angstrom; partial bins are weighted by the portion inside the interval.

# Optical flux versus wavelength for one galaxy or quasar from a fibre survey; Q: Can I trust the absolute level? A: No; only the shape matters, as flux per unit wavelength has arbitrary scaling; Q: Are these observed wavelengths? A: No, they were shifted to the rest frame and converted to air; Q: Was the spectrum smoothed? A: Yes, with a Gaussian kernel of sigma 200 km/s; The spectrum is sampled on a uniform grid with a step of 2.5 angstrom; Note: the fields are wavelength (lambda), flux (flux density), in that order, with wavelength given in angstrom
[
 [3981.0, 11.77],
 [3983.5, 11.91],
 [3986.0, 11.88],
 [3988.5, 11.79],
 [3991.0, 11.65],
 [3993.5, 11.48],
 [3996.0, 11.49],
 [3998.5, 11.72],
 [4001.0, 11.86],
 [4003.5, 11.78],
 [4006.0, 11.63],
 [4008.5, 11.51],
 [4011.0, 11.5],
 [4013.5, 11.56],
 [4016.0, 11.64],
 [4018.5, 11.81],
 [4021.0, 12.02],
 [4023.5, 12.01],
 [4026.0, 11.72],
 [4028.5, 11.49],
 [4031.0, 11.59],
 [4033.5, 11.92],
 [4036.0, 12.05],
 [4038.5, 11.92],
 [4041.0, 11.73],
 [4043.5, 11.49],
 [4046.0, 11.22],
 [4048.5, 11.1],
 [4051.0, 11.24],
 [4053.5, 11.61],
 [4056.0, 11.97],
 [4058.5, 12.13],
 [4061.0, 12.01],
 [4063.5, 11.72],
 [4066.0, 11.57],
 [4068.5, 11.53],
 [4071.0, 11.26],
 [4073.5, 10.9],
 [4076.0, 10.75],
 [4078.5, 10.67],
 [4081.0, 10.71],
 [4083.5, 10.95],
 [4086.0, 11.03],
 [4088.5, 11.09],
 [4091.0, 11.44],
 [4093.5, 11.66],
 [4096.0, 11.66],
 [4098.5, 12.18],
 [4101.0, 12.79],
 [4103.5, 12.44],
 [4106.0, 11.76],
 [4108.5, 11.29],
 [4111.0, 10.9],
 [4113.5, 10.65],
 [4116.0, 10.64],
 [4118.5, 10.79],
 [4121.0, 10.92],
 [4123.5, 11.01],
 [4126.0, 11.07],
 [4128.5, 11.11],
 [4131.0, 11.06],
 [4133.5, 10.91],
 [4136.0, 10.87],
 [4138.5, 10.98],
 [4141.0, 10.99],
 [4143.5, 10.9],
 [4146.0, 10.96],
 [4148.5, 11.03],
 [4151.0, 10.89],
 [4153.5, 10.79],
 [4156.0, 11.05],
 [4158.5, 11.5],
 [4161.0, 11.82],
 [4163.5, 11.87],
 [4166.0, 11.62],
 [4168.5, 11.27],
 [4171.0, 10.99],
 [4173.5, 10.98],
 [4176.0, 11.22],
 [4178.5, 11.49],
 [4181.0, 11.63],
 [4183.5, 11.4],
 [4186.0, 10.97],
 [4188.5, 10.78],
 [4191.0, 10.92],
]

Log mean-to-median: 0.002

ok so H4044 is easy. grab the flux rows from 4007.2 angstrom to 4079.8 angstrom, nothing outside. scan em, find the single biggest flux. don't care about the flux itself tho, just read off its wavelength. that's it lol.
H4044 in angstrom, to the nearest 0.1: 4058.5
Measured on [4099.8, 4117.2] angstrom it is 4101.0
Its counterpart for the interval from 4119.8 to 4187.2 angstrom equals 4163.5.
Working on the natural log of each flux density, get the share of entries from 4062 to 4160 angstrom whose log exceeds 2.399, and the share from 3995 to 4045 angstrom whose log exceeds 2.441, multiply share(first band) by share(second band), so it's 0.51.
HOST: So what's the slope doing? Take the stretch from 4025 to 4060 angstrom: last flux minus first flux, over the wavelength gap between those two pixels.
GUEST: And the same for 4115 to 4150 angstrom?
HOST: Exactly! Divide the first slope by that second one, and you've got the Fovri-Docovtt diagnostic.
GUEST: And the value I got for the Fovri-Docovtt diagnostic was 1.1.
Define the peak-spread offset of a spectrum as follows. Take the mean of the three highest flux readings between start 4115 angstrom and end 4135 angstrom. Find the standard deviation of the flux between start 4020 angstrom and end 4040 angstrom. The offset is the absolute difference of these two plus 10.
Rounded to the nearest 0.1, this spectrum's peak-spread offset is 20.9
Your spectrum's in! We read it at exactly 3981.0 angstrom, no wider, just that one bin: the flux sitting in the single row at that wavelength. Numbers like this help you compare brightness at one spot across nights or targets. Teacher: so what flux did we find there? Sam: 11.77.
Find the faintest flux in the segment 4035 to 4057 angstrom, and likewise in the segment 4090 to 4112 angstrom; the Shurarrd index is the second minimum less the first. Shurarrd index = -0.2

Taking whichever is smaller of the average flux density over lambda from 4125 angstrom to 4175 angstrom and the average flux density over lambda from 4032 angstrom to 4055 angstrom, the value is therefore 11.1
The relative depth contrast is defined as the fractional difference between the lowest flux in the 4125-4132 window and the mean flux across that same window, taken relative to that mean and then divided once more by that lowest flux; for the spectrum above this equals -0.0002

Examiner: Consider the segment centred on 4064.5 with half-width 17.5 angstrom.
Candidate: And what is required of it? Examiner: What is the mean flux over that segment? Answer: 11.37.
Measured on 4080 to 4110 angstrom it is 11.58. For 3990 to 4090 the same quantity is 11.53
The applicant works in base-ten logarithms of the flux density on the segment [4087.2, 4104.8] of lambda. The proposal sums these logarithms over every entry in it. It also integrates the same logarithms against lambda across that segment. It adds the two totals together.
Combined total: 26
